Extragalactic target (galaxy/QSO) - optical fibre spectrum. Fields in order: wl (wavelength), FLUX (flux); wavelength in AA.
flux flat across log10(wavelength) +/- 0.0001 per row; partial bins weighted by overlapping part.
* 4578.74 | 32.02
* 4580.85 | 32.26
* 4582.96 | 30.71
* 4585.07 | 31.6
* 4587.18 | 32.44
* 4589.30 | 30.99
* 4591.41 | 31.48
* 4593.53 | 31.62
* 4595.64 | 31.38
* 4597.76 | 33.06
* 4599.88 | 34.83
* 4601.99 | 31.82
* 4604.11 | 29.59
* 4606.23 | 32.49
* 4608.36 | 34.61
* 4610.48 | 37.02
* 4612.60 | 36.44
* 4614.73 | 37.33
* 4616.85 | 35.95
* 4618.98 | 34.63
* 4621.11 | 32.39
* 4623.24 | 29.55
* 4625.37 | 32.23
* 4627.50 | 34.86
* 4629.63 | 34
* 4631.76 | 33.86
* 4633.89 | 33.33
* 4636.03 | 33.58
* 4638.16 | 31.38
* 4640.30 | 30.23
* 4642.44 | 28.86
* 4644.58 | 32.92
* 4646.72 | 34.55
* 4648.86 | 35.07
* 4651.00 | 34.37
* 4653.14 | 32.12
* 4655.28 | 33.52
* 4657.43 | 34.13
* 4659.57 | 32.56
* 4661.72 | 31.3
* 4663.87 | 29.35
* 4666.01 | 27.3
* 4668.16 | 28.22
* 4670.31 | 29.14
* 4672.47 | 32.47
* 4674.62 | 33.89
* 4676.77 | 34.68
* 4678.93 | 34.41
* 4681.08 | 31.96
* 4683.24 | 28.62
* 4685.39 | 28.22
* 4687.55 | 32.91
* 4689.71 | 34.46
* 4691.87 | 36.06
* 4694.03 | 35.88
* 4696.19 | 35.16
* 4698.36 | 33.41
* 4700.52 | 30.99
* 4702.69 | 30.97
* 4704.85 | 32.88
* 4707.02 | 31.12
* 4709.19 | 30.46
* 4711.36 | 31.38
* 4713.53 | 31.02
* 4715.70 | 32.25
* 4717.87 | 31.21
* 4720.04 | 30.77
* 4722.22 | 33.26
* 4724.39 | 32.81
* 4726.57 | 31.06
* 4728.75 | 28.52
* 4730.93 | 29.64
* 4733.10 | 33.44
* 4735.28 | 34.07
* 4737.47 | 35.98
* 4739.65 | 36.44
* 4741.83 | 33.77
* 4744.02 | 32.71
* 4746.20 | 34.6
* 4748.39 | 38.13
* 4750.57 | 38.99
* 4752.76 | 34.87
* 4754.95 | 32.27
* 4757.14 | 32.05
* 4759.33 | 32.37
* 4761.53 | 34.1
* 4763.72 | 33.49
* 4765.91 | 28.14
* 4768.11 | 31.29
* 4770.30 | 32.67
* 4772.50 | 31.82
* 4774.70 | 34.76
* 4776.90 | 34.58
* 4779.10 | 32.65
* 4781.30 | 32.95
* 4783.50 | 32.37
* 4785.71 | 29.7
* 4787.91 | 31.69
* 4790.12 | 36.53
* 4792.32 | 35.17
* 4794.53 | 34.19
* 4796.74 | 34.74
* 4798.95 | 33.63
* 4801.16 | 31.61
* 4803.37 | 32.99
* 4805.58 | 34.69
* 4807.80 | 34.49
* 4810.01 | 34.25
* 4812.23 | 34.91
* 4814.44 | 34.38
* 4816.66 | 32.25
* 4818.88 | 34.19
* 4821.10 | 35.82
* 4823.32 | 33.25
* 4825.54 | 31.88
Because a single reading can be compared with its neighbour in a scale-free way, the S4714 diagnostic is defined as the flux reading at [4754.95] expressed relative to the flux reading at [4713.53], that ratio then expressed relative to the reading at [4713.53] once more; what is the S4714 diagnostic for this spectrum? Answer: 0.034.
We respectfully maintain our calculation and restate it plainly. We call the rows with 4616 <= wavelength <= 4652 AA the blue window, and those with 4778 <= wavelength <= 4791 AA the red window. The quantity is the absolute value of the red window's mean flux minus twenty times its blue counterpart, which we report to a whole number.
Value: 628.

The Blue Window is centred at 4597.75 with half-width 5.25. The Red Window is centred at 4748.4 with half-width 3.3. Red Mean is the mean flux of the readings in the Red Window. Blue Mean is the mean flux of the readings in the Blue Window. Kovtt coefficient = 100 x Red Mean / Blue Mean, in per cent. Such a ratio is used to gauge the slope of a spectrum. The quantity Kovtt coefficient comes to 114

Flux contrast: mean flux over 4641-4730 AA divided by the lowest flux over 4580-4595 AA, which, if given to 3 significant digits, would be 1.04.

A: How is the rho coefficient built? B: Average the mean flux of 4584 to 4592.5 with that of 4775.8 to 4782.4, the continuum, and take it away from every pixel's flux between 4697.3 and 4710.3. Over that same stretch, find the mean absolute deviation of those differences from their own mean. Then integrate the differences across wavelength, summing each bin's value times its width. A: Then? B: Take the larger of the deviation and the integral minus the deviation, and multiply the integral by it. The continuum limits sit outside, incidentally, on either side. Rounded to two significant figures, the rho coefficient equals -11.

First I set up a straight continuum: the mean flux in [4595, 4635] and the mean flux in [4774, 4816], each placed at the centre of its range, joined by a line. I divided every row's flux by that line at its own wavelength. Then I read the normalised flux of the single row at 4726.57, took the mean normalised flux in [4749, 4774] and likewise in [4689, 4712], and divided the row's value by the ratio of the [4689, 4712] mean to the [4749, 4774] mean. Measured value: 0.92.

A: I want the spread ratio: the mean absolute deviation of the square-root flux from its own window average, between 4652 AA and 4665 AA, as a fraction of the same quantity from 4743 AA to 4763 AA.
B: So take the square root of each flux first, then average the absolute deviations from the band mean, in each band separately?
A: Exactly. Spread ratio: 0.67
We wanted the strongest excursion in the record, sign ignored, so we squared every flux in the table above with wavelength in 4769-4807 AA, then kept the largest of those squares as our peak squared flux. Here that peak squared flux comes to 1334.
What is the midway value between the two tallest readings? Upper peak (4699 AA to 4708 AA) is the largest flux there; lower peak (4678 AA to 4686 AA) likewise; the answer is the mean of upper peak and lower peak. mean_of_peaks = 33.6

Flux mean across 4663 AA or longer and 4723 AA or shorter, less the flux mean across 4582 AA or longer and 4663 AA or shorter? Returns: -1.1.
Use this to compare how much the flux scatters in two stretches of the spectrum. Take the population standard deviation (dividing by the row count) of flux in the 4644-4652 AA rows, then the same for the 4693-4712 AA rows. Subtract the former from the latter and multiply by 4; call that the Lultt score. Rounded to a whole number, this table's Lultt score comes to 4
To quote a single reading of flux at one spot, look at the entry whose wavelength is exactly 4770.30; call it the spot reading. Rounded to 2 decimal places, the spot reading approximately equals 32.67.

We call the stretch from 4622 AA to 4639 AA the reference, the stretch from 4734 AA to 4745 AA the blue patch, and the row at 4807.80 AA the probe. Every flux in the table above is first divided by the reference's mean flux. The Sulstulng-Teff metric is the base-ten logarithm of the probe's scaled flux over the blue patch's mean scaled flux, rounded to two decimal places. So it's 0.00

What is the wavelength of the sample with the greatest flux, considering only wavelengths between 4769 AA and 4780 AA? 4774.70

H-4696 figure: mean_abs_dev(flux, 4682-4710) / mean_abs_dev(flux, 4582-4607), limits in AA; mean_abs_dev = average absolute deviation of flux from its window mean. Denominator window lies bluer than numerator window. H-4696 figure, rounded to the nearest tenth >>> 2.4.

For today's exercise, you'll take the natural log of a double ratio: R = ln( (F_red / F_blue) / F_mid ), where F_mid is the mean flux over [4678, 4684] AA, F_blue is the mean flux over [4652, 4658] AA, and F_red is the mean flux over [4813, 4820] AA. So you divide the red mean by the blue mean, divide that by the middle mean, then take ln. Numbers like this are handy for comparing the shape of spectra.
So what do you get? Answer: -3.44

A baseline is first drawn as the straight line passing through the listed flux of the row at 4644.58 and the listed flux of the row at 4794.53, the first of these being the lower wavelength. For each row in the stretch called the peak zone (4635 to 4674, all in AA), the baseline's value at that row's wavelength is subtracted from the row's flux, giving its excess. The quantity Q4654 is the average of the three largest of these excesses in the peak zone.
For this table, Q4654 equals 1.7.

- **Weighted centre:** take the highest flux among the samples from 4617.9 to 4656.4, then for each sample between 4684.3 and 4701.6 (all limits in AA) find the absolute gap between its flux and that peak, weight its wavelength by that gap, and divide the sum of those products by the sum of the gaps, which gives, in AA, 4691.5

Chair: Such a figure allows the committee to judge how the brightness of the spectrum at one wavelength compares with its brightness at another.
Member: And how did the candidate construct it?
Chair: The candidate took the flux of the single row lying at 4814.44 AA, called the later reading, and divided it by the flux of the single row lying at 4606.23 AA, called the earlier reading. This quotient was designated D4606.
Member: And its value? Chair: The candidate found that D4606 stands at 1.06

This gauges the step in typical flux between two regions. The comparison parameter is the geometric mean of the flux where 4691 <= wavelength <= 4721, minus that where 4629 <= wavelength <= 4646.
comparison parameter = 0.1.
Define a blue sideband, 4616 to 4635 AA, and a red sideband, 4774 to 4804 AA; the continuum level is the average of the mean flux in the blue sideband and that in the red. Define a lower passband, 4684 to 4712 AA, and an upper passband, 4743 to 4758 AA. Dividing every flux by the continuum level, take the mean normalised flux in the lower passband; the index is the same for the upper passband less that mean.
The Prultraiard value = 0.07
